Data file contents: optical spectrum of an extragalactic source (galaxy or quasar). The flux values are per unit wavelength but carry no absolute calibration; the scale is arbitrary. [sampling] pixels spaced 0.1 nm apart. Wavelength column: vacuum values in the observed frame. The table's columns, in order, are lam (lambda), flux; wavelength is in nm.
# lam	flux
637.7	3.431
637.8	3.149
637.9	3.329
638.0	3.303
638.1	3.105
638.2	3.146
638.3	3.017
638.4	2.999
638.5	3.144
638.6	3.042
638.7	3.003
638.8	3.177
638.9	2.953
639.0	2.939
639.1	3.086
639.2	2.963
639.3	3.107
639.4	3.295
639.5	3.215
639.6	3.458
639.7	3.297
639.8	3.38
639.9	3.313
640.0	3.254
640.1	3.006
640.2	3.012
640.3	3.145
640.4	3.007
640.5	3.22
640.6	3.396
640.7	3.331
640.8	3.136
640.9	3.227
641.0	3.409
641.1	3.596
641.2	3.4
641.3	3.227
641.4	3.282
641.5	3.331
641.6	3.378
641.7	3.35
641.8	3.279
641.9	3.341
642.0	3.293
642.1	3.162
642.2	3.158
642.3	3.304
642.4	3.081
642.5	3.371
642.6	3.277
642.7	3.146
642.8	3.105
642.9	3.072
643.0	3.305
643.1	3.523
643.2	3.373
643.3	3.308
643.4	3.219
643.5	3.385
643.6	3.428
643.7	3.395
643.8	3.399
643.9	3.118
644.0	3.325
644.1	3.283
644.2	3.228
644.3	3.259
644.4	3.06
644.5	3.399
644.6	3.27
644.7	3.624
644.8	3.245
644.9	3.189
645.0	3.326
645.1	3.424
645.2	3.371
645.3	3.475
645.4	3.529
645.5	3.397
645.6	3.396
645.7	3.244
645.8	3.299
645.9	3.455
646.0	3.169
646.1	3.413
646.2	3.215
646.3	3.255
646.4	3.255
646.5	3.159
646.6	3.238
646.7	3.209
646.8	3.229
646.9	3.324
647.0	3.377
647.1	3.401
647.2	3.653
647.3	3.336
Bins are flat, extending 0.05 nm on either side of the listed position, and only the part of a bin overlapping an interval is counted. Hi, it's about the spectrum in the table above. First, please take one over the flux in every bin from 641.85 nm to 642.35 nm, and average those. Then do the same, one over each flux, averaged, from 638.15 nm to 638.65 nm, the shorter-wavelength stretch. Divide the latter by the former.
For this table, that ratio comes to 1.06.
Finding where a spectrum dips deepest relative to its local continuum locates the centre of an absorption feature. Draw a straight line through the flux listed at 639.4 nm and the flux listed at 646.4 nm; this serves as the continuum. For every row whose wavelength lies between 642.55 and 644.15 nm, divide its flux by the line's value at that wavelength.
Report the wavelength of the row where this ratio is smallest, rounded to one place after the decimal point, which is 642.9 nm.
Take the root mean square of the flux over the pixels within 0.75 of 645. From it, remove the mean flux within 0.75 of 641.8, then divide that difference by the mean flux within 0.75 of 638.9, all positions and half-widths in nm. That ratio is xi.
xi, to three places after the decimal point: 0.015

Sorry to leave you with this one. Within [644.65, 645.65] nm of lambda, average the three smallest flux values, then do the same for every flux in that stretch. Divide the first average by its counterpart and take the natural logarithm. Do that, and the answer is -0.043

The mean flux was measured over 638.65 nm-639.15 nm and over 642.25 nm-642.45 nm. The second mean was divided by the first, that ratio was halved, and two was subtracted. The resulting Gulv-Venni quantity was -1.47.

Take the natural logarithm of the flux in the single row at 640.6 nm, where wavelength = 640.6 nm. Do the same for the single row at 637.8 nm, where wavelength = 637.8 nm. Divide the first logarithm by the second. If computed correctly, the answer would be 1.07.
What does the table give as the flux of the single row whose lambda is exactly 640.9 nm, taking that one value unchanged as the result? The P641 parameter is 3.227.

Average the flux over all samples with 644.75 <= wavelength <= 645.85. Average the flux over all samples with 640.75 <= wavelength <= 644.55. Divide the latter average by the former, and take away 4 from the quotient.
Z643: -3.02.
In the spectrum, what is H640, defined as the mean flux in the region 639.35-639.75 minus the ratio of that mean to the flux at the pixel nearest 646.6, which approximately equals 2.29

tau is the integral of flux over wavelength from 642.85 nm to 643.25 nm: 1.33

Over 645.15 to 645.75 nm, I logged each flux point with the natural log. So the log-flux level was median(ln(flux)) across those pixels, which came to 1.22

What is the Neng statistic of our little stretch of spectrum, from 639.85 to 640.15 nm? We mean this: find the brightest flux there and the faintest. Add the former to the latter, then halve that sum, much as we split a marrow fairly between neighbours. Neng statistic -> 3.16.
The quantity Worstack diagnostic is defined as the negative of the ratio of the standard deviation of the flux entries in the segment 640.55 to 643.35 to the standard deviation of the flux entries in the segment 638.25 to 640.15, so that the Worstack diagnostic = -0.80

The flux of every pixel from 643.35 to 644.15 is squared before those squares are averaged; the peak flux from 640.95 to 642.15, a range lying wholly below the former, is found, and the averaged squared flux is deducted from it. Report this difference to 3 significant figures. -7.43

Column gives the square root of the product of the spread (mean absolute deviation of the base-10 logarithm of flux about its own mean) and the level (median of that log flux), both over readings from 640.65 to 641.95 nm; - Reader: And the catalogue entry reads 0.072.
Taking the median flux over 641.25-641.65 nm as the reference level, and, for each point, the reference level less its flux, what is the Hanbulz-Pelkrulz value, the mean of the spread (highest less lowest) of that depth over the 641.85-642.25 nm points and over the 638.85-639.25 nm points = 0.165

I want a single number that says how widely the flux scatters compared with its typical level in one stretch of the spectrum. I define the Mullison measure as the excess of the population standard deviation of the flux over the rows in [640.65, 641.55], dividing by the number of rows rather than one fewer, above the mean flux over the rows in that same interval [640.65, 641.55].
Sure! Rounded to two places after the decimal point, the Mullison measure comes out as -3.20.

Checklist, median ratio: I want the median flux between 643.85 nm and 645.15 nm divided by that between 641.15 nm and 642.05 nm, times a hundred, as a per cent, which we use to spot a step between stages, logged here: 98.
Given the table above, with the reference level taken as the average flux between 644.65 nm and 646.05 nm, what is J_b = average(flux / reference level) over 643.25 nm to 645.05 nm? 0.981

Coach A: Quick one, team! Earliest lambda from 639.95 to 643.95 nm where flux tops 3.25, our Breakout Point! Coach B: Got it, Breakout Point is 640.0 nm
